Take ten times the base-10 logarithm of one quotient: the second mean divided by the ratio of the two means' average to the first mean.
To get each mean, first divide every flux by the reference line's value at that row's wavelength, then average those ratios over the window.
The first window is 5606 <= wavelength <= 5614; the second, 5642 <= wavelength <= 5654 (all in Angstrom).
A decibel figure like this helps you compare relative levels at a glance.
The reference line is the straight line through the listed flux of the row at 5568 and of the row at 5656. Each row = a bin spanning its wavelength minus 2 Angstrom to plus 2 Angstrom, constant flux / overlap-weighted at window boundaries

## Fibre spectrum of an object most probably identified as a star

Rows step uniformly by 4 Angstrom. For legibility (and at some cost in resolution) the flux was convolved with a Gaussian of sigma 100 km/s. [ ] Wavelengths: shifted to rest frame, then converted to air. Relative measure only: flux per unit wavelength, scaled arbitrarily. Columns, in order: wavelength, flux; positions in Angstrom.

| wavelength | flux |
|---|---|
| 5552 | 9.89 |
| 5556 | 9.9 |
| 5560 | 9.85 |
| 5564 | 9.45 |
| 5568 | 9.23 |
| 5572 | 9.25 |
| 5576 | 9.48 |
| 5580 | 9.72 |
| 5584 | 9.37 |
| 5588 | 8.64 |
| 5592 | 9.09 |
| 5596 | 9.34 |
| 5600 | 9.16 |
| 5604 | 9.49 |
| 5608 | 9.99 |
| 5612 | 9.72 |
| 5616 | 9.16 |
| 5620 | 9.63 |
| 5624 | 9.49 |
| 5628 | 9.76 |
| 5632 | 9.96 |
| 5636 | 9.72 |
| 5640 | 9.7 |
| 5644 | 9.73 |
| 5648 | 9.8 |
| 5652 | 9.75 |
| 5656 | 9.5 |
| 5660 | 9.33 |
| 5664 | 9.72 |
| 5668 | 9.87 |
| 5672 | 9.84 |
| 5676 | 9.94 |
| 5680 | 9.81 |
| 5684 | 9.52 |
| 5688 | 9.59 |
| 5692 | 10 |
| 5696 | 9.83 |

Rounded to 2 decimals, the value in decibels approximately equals 0.18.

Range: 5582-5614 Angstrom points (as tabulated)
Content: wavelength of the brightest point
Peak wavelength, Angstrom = 5608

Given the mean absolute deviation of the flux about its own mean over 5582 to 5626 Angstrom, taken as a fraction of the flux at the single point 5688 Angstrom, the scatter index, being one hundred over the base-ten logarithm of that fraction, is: -64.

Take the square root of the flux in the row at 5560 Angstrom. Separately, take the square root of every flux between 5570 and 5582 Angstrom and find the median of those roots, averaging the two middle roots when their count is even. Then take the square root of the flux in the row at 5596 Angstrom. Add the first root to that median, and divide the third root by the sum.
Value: 0.492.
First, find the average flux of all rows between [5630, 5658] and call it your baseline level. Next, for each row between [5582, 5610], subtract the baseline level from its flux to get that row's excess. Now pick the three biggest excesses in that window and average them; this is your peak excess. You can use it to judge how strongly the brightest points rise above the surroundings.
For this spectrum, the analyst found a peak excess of -0.120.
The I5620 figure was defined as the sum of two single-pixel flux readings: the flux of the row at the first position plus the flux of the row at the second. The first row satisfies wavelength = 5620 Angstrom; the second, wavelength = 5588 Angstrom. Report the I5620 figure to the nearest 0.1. 18.3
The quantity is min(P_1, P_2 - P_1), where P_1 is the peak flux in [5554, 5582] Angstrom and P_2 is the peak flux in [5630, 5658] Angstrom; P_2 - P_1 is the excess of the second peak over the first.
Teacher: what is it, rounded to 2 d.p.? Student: 0.06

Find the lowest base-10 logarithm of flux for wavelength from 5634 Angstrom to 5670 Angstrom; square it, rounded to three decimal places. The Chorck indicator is 0.941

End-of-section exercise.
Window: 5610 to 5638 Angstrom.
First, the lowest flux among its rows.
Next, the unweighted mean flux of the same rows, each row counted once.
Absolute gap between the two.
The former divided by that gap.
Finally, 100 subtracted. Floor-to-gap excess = -81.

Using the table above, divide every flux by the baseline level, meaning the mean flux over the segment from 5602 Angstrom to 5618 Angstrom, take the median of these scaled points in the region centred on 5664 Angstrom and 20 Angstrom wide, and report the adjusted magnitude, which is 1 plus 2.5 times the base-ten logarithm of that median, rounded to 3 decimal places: 1.015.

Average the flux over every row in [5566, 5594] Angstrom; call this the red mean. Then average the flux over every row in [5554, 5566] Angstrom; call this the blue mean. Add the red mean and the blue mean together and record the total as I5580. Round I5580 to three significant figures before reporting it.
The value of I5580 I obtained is 19.0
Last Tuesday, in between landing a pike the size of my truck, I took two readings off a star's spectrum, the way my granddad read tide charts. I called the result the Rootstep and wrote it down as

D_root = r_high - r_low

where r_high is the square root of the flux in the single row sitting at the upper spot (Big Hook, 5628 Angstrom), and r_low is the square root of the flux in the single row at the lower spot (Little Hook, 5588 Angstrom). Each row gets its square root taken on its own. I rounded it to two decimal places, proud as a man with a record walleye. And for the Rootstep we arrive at 0.18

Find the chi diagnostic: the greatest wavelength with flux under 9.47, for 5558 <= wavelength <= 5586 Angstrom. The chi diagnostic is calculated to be 5584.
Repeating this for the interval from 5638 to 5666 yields 5660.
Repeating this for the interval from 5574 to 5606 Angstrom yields 5600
